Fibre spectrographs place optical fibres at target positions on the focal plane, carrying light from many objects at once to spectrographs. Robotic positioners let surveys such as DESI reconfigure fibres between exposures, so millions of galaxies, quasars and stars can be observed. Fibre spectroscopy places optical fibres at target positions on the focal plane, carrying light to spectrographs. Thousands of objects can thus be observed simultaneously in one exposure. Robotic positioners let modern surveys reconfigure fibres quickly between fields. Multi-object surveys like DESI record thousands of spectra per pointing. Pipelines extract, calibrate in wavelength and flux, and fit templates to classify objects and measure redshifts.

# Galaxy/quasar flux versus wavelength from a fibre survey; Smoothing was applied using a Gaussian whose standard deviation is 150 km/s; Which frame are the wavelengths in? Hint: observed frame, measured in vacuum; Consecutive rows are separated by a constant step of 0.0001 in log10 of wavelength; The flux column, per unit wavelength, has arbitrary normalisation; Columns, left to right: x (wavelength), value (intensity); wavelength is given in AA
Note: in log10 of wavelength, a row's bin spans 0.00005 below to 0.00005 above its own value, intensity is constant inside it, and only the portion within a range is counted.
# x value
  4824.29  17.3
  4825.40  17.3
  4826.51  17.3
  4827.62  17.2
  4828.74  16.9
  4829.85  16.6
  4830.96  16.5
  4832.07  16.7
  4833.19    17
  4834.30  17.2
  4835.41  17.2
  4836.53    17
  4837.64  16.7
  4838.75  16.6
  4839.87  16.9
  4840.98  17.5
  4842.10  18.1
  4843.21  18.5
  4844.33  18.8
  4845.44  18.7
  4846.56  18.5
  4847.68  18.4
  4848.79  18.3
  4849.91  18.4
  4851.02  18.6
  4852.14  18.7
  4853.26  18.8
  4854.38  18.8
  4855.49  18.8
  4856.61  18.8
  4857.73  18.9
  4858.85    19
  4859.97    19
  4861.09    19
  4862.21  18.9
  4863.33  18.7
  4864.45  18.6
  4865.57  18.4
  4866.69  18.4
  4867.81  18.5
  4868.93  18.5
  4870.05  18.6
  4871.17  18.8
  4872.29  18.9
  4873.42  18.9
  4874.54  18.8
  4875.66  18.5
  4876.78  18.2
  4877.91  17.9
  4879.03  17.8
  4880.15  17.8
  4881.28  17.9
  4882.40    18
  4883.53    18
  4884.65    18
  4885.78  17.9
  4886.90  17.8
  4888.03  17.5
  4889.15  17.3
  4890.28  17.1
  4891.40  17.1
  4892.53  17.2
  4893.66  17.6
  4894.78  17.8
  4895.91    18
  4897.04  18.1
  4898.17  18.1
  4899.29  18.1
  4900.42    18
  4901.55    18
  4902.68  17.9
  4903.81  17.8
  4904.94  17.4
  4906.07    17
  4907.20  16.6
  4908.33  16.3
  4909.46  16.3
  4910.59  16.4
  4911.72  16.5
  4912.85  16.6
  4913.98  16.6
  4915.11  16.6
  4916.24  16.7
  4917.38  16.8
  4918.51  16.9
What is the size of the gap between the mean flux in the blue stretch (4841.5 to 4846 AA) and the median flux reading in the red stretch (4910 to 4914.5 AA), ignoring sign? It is 2.0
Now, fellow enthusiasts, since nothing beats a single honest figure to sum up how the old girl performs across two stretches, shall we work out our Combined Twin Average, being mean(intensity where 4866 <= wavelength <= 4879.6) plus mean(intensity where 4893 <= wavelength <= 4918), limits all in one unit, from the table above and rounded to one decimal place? 35.7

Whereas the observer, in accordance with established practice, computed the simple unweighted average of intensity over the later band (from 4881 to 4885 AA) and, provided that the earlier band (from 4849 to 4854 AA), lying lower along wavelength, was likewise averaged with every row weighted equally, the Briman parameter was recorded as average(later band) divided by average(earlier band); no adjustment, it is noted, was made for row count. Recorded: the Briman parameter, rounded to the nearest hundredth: 0.97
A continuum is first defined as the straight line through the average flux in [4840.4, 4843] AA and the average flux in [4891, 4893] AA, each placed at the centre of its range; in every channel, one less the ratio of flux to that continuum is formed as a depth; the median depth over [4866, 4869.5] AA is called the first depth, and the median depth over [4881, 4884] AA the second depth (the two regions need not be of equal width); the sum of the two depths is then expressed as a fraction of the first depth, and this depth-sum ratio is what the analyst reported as 1.7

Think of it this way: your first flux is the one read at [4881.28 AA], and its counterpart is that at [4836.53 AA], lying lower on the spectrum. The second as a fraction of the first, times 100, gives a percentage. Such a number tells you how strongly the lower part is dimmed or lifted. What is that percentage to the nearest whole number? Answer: 95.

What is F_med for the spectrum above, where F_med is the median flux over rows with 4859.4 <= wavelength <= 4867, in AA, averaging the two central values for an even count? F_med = 18.7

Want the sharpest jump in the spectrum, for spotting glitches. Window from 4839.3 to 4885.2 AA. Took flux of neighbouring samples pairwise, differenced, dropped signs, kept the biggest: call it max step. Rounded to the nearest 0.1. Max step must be 0.6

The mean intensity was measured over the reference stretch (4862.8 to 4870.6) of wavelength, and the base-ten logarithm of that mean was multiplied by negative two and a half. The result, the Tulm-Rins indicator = -3.17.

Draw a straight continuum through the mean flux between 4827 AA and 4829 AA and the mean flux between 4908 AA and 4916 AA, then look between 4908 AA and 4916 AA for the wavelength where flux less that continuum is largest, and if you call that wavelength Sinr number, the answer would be 4915.11 AA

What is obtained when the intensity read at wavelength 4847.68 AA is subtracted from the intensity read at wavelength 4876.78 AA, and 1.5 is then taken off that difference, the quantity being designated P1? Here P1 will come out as -1.7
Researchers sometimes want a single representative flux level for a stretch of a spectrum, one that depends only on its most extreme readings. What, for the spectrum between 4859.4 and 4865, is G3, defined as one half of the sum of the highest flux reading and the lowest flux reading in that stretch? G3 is 18.8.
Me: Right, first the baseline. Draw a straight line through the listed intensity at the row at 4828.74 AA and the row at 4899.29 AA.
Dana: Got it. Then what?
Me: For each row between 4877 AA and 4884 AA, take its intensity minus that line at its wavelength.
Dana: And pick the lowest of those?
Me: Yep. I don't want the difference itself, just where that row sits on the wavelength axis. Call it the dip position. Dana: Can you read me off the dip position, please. 4880.15 AA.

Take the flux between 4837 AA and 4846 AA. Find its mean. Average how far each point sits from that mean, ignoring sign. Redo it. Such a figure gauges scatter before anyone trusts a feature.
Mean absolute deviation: 0.80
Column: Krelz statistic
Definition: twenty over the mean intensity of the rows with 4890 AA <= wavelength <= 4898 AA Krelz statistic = 1.14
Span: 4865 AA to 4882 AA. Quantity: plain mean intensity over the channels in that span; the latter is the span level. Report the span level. 18.4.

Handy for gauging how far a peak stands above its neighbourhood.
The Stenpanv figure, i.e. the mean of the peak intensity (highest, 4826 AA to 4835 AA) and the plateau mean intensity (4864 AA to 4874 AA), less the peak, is 0.66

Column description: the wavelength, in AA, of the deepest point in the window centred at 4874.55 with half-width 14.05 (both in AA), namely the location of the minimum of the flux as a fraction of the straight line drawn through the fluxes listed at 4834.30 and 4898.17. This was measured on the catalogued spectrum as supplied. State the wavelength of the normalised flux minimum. 4888.03 AA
